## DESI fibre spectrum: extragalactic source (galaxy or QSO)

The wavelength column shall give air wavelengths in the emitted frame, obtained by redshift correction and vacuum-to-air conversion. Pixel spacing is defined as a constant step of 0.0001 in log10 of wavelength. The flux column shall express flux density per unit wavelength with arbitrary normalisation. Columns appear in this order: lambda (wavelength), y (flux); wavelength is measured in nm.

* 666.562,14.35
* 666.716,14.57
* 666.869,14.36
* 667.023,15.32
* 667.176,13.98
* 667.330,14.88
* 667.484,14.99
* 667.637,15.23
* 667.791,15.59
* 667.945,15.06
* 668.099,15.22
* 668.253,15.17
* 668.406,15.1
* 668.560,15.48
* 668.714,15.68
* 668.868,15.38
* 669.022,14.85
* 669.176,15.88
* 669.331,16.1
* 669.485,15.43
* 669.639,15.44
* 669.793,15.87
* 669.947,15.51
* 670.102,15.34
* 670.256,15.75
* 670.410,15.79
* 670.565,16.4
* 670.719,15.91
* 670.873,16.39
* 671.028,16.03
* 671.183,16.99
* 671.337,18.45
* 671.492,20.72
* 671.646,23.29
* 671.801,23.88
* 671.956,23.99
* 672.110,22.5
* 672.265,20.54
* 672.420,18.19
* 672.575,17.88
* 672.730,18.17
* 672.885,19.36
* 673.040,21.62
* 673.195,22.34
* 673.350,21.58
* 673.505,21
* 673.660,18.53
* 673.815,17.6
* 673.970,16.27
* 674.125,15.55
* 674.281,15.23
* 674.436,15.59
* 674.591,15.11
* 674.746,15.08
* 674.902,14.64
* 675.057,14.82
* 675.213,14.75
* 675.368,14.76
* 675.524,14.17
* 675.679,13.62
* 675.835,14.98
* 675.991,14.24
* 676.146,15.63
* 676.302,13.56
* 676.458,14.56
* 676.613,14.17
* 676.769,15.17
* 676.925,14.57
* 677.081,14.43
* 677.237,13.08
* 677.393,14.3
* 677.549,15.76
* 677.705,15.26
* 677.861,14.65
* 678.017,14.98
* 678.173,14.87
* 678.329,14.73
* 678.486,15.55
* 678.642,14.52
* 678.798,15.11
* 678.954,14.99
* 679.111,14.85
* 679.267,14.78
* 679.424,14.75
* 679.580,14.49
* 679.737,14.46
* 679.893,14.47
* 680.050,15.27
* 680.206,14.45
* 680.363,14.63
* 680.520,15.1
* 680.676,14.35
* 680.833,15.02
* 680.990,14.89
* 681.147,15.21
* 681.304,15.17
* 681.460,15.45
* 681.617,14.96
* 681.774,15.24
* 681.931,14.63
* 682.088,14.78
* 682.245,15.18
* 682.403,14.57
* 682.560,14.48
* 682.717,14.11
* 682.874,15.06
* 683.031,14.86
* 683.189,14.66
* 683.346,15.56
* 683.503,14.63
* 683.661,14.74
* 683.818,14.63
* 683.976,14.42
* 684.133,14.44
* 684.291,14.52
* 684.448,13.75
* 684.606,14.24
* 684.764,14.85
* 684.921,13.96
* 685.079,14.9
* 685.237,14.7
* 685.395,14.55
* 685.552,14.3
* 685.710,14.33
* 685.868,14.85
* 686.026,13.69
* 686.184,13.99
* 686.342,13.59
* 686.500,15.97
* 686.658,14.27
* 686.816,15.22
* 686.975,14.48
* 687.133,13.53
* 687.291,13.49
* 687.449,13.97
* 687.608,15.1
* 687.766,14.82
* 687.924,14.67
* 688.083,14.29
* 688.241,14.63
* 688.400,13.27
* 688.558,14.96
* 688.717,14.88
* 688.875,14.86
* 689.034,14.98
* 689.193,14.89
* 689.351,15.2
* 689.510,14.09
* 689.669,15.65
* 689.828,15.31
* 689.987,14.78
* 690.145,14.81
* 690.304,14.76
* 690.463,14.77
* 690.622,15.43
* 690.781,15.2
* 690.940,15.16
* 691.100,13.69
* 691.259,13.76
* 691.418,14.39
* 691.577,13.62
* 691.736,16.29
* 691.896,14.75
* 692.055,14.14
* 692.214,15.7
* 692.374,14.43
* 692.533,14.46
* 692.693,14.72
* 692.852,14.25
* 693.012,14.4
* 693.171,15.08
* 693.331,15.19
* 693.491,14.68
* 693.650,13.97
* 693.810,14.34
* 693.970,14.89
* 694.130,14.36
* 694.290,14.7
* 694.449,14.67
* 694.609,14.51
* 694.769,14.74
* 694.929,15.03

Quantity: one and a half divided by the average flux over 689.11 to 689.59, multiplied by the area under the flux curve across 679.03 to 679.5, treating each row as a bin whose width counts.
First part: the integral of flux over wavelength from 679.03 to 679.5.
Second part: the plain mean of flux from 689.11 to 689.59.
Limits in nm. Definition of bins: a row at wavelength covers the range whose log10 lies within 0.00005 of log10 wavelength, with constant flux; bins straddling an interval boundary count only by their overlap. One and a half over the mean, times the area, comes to 0.707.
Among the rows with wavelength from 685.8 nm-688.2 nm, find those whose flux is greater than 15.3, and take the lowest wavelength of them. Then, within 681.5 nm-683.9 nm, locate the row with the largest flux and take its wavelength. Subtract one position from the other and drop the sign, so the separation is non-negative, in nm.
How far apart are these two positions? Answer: 3.15 nm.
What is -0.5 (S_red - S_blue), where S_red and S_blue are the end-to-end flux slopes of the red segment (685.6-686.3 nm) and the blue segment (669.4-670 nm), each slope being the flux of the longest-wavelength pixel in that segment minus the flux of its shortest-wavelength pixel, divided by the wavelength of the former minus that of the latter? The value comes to 0.4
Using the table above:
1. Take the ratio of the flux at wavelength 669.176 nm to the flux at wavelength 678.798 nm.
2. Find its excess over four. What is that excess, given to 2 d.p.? -2.95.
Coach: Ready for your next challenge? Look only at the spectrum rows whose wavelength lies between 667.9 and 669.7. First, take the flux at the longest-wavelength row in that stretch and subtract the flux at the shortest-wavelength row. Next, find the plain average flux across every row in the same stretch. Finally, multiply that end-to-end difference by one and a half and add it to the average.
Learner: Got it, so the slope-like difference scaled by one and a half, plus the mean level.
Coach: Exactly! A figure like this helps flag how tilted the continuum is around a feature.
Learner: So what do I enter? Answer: 16.0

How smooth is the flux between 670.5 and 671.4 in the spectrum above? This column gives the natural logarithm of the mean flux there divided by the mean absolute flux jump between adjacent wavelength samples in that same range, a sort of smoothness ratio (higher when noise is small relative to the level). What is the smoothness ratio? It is 3.10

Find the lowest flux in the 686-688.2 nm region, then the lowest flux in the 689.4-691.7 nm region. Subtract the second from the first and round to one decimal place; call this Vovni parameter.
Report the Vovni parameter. -0.1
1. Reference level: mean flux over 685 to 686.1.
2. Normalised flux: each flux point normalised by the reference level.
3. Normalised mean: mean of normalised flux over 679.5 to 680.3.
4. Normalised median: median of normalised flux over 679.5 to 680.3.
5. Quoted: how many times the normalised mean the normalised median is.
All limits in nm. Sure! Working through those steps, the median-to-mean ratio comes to 0.989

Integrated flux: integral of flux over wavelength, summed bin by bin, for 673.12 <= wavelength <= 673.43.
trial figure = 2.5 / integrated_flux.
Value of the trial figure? 0.37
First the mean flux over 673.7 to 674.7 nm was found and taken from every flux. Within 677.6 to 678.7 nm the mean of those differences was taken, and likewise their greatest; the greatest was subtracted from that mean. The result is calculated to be -0.6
